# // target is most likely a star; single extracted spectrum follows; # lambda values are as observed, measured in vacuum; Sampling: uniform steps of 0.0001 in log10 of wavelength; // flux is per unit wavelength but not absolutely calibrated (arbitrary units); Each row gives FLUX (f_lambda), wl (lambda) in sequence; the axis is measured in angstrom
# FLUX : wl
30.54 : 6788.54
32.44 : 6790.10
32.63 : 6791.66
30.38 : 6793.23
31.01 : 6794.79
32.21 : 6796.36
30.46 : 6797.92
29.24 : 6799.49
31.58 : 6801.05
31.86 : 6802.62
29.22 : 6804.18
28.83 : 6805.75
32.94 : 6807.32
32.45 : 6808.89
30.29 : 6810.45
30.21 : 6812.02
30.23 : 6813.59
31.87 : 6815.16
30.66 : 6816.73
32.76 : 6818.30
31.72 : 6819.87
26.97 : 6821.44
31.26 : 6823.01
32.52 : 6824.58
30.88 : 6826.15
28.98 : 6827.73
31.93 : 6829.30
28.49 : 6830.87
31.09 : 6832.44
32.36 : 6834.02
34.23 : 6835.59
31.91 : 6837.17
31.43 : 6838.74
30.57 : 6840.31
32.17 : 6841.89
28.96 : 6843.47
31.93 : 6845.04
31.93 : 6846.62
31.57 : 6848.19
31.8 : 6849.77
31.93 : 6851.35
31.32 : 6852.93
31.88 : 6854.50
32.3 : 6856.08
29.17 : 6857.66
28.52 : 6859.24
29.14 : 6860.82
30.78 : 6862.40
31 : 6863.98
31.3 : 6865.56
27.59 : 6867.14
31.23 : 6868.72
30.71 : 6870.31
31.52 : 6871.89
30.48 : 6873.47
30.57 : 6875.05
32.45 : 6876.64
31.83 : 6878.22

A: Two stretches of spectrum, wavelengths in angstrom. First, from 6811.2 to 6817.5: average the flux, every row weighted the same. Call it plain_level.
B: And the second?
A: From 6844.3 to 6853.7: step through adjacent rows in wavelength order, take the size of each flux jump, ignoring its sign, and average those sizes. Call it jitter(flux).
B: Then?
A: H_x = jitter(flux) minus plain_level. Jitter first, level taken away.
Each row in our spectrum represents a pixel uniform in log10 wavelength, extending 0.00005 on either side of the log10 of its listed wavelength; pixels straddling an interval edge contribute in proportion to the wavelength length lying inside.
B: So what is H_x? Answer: -30.5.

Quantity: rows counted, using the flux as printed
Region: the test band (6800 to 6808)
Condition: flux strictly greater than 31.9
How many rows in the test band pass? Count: 1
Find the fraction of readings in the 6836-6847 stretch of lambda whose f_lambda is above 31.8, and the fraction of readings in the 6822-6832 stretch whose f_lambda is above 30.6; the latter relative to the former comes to 1.2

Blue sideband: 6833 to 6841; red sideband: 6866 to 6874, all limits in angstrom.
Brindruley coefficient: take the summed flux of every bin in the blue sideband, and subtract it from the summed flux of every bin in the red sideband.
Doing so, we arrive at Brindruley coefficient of -9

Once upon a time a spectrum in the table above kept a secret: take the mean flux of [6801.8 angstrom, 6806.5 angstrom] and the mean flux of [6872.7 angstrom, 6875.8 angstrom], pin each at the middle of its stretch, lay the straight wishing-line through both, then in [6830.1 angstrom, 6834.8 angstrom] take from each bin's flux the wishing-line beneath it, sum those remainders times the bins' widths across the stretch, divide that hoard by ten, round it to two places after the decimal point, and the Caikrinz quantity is 0.21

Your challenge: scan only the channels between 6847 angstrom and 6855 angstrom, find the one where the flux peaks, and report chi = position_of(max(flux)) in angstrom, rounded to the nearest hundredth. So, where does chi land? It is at 6851.35 angstrom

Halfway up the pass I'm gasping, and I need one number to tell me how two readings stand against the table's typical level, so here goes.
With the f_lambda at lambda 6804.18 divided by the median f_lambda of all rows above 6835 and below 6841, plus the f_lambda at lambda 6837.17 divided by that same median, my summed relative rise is 1.93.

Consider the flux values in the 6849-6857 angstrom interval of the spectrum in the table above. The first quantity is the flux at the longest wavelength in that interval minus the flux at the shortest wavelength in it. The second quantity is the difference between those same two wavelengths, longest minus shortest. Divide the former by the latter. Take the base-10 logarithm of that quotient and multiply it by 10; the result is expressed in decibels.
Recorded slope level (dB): -11.0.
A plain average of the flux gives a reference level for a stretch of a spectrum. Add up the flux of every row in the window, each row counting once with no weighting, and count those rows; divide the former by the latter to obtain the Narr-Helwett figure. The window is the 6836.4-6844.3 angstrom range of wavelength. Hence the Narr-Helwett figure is 31.0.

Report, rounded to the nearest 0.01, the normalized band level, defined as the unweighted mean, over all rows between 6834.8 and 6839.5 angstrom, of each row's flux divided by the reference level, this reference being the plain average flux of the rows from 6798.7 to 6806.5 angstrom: 1.08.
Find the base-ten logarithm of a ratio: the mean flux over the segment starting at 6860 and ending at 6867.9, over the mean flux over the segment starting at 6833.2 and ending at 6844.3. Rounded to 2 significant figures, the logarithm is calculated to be -0.024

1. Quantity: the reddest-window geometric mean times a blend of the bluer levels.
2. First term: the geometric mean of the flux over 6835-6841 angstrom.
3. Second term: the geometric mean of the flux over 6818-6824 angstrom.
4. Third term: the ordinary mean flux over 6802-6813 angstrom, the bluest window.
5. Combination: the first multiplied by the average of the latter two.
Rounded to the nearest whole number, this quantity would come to 983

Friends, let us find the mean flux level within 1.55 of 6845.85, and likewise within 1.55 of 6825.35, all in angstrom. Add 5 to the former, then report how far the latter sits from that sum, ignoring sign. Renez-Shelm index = 5.2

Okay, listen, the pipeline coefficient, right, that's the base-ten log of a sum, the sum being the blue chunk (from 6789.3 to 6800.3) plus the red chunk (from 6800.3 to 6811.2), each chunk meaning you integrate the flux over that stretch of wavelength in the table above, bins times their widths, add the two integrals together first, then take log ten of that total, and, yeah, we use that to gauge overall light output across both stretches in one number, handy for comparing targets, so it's 2.83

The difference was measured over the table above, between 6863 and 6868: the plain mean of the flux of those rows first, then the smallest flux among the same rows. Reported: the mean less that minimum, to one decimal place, 2.4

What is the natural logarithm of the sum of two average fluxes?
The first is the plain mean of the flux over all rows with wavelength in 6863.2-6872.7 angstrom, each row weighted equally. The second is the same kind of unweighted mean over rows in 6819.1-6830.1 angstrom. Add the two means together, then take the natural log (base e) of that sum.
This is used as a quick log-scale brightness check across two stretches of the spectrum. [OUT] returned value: 4.11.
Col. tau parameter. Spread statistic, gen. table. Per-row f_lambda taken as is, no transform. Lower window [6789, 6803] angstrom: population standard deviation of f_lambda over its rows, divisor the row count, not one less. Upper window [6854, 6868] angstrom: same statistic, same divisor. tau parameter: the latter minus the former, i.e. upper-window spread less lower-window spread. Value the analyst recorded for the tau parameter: 0.47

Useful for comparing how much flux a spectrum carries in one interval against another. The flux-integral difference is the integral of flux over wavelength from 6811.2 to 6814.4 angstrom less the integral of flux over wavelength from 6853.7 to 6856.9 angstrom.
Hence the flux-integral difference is -6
